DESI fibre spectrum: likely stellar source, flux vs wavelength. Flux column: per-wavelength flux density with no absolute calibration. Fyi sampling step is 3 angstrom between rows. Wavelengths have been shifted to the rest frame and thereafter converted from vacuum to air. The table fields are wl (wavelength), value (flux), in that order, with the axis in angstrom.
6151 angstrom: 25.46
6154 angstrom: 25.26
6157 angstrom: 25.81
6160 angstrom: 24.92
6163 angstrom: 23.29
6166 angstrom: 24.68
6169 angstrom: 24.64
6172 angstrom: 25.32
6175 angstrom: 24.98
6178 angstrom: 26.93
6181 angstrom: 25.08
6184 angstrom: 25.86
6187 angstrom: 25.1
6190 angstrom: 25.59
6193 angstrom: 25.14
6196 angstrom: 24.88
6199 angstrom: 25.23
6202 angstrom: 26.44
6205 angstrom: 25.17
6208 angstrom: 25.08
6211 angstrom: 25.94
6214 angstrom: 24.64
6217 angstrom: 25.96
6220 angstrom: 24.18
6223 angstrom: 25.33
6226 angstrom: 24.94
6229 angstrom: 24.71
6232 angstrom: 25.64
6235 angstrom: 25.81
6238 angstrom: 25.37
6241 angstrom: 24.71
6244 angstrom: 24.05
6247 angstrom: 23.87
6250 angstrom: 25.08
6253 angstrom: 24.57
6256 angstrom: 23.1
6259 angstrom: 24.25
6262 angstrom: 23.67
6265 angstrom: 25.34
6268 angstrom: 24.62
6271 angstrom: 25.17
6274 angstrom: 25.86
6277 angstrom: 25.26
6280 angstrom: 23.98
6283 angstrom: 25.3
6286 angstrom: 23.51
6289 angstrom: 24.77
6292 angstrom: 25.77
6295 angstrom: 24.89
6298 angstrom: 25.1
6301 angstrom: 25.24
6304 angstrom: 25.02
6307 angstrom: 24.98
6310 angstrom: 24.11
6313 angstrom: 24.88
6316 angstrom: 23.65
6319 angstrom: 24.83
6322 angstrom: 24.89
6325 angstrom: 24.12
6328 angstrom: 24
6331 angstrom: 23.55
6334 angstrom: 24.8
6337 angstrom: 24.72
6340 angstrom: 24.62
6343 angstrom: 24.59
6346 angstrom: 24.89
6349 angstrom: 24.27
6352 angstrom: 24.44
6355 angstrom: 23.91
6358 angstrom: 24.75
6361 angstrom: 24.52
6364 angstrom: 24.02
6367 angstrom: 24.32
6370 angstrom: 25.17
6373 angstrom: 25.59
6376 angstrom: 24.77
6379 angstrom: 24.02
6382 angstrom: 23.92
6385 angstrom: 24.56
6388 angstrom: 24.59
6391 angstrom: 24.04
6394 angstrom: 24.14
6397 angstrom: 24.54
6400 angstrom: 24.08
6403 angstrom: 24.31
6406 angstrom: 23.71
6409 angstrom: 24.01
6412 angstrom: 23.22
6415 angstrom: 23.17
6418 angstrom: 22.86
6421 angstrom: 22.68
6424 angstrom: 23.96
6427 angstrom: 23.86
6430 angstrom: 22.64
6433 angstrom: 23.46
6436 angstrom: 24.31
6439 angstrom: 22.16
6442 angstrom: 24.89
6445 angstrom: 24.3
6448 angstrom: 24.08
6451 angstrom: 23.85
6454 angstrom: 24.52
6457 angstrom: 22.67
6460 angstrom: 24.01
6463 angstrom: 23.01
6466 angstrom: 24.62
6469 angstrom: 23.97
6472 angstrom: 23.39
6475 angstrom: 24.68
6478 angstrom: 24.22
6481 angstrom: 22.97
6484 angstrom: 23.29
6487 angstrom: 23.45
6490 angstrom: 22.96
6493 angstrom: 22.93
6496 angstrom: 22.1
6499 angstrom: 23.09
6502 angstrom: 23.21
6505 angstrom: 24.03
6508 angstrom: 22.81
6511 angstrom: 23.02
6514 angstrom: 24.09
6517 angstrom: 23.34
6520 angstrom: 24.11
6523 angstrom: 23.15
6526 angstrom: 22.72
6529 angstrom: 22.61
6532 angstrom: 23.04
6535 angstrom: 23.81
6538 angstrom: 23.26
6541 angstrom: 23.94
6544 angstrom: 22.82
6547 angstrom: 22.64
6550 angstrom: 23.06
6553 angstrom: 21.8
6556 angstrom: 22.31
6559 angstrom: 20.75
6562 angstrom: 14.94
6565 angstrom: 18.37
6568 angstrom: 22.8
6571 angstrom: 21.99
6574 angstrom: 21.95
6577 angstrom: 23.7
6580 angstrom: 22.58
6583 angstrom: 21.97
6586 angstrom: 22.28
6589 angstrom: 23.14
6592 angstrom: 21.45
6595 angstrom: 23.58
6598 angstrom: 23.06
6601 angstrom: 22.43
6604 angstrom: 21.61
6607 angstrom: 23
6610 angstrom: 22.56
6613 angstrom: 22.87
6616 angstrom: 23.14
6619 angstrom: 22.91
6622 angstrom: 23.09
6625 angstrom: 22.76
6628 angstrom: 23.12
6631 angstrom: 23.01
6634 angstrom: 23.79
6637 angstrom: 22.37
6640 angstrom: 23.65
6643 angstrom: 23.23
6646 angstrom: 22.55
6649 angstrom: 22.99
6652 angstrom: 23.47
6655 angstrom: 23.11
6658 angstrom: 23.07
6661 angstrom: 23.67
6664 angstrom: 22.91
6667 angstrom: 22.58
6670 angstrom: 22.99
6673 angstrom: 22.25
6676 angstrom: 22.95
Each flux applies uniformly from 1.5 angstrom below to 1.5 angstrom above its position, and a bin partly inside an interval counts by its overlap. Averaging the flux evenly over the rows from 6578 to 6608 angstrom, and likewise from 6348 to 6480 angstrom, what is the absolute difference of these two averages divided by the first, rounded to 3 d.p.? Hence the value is 0.066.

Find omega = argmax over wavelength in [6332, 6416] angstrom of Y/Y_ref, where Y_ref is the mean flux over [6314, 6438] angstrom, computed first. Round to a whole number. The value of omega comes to 6373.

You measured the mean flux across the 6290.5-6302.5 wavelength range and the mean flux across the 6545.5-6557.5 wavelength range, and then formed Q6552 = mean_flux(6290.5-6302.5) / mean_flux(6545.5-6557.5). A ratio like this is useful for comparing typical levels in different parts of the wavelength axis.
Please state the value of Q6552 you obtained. 1.12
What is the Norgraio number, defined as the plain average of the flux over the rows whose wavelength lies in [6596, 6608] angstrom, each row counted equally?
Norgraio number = 22.5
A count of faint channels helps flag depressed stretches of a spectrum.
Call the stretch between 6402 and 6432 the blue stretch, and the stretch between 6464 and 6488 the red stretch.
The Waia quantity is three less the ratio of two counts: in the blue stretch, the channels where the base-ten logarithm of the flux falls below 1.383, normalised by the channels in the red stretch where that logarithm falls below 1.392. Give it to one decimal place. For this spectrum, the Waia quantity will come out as 1.7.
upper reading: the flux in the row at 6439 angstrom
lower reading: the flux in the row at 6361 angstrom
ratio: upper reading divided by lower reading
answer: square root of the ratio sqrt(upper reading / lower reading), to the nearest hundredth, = 0.95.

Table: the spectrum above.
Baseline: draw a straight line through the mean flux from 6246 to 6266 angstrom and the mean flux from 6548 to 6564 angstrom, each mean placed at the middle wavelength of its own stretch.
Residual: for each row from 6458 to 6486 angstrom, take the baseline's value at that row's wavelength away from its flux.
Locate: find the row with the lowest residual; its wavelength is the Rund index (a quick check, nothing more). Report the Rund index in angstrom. 6463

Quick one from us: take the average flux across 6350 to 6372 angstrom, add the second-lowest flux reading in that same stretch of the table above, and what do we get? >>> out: 48.5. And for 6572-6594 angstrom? 44.4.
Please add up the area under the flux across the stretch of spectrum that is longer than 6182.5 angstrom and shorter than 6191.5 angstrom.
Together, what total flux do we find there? 230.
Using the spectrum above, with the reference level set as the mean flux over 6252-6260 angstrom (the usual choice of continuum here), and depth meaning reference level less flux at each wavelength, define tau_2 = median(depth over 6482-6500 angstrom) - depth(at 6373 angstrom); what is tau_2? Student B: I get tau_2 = 2.6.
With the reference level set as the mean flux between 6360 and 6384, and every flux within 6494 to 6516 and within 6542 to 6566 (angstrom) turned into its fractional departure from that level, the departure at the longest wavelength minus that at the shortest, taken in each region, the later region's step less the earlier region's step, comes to -0.26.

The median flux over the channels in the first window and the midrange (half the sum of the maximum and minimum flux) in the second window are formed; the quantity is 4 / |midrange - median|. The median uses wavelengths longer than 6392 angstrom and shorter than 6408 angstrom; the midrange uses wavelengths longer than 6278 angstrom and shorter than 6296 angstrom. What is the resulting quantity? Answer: 8.0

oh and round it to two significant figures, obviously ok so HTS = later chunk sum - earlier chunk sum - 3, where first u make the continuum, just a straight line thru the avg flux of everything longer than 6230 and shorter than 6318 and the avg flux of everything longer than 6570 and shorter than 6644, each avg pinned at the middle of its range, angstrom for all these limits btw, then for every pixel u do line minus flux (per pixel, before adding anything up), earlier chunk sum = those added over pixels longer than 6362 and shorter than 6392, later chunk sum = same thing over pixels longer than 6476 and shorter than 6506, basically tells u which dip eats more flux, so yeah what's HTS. 3.0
